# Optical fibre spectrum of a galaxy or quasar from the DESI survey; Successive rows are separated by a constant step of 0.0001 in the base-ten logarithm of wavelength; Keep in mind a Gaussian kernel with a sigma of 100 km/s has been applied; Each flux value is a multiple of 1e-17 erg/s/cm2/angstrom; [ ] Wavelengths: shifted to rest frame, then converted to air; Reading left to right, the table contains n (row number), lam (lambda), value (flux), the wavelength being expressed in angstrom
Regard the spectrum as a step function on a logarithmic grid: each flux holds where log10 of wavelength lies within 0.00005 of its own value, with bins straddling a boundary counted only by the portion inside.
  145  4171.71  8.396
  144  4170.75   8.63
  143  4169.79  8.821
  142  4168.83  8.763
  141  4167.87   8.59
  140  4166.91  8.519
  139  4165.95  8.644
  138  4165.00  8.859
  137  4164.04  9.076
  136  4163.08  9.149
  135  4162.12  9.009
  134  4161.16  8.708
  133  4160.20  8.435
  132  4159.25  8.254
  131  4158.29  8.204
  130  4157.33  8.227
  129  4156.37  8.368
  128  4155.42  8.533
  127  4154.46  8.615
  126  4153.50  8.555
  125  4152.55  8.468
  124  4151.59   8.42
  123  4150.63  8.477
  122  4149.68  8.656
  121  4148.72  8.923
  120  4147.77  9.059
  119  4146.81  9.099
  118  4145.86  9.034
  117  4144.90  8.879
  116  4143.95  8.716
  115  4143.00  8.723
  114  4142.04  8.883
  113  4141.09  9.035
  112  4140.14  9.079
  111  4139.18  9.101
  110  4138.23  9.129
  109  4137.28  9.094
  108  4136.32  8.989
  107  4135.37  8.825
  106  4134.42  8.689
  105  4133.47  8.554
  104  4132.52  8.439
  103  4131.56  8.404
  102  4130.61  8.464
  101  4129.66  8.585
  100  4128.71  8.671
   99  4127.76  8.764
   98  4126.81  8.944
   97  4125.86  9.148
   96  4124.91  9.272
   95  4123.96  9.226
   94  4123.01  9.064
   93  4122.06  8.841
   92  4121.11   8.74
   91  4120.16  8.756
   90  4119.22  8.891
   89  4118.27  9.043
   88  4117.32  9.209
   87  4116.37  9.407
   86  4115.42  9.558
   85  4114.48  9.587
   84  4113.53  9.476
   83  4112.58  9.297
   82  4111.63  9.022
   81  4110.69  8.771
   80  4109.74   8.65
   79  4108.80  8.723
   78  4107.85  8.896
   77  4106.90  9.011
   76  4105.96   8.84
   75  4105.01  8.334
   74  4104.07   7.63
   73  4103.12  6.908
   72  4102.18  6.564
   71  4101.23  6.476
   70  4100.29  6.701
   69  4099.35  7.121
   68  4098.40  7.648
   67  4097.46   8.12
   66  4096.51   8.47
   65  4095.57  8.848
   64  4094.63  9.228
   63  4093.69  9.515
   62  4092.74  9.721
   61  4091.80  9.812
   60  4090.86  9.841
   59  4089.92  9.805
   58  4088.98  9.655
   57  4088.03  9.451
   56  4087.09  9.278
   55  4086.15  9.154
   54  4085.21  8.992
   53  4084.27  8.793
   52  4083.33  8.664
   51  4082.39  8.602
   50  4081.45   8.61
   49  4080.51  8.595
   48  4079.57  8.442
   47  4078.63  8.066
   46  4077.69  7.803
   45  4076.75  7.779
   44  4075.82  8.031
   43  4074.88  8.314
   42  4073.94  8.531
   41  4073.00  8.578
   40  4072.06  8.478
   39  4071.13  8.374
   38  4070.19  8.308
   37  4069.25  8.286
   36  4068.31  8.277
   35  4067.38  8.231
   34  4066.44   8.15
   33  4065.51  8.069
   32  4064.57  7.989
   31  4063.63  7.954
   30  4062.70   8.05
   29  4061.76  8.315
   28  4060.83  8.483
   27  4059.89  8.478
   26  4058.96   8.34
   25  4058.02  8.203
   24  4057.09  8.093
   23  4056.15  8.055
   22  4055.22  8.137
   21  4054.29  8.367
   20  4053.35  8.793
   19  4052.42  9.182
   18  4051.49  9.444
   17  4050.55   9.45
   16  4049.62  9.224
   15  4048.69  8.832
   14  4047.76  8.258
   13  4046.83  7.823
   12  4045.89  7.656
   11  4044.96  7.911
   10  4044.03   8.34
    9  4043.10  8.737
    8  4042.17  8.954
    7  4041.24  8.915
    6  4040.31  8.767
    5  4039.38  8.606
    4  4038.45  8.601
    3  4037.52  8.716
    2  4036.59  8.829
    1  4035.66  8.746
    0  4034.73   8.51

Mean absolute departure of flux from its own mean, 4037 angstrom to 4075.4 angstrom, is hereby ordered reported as 0.33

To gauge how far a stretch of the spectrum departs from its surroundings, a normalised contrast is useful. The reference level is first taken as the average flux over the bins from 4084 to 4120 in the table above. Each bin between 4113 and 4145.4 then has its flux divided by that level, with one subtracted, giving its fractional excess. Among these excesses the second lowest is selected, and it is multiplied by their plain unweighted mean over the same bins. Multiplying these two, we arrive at -0.001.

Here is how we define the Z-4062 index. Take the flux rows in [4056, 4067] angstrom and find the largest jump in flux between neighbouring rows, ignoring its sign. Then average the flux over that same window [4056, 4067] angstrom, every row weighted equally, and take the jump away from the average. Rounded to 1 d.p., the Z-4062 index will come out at 7.9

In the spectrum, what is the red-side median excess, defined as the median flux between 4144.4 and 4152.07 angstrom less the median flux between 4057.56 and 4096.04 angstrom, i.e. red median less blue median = 0.42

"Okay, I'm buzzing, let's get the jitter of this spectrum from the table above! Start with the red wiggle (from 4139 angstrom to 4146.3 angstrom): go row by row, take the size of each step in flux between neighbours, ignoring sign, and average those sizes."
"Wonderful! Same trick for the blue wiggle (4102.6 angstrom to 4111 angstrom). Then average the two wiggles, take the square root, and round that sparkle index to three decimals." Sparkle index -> 0.460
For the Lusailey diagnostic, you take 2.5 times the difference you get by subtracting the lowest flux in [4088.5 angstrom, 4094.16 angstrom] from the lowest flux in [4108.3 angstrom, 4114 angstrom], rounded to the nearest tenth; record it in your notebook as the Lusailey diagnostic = -2.2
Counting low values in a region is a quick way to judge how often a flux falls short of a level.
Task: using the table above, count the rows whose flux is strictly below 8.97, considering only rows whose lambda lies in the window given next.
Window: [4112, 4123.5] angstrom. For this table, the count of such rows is 4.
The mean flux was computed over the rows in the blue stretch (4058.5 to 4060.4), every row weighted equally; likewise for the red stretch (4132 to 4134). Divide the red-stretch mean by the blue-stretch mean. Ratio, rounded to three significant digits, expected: 1.01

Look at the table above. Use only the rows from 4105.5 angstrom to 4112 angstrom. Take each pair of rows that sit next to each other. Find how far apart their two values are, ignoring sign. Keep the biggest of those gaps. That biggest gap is 0.25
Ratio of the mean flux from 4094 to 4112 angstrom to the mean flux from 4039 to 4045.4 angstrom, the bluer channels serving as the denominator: 0.94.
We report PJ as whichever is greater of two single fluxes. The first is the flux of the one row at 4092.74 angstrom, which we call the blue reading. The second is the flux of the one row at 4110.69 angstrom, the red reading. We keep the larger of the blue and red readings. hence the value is 9.72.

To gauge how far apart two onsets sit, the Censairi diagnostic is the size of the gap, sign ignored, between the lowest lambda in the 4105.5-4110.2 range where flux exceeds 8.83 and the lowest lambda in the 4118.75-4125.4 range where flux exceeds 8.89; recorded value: 13.3 angstrom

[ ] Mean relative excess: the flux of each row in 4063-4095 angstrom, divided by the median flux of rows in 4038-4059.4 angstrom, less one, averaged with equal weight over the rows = 0.01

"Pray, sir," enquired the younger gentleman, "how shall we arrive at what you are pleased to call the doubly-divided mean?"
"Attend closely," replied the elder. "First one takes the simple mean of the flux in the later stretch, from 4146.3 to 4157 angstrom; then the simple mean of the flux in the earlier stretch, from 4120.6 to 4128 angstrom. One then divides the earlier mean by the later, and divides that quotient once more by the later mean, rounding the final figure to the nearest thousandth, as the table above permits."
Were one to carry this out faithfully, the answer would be 0.120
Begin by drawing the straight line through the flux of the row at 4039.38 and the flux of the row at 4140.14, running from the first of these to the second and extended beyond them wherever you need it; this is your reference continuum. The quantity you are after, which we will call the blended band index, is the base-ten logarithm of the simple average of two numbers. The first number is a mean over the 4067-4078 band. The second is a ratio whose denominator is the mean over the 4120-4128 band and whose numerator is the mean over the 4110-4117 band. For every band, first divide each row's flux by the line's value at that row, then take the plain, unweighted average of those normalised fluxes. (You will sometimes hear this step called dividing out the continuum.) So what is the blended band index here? -0.004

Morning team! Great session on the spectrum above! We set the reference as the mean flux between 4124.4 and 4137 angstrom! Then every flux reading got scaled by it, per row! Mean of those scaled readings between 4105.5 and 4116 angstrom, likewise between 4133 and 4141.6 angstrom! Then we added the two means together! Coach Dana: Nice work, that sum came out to 2.06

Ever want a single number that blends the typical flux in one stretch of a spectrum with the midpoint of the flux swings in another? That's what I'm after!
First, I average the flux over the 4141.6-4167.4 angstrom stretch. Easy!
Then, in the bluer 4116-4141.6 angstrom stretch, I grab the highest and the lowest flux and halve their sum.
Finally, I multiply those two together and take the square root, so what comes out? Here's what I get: 8.79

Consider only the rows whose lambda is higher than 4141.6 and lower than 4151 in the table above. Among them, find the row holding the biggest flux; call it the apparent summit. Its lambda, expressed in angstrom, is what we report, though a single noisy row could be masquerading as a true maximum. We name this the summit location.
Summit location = 4146.81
